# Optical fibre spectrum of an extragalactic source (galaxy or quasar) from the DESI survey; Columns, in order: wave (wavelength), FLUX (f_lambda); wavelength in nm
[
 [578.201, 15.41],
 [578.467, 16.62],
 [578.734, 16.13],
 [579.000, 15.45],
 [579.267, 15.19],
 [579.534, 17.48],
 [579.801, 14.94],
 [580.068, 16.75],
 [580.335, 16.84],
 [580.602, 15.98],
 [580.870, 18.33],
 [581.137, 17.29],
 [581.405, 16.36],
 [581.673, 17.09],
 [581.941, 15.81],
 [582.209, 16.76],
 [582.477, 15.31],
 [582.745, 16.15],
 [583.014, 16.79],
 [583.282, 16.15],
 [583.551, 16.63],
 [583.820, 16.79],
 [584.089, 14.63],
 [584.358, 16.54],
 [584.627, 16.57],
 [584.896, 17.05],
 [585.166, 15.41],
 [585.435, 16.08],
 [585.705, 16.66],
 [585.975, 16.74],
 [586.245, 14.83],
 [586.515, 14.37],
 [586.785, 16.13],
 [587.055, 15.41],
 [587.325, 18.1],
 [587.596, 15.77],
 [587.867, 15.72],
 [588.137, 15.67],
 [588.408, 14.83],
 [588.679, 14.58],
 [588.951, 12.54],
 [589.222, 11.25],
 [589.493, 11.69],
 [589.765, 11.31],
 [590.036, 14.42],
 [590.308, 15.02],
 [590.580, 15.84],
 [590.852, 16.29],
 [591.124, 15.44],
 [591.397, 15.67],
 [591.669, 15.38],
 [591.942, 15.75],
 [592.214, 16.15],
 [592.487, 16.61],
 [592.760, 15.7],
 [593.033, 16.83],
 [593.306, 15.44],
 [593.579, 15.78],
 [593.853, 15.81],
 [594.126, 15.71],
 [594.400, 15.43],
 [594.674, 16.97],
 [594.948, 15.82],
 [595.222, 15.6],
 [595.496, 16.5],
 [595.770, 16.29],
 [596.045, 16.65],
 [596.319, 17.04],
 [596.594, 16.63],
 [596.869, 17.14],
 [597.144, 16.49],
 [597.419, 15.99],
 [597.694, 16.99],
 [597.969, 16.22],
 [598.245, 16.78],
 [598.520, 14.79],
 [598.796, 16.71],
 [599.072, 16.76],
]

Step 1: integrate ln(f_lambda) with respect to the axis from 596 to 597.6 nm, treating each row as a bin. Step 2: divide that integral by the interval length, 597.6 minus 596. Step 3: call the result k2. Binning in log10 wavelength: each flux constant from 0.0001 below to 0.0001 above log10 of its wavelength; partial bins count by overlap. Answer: 2.81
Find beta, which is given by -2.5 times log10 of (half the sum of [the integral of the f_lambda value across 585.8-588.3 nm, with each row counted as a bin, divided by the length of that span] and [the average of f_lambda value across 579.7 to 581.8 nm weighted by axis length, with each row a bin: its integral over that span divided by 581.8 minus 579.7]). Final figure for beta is -3.03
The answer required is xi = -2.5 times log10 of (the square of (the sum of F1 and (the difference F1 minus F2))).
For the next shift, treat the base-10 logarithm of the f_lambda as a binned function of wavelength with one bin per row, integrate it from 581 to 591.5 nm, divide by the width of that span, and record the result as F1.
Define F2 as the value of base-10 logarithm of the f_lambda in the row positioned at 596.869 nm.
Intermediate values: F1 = 1.19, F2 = 1.234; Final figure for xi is -0.29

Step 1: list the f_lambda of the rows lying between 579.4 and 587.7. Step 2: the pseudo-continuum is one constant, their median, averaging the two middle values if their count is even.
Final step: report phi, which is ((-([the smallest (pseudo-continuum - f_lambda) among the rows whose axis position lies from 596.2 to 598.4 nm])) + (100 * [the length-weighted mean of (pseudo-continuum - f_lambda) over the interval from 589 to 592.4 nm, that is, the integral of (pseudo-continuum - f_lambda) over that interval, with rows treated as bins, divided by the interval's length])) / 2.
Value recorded 102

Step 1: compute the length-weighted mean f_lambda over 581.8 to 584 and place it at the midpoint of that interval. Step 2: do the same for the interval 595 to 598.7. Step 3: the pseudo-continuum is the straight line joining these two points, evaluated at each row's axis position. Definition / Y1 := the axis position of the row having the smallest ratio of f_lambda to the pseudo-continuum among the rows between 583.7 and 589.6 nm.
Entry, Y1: 589.222 nm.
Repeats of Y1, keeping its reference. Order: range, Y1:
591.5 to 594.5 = 591.669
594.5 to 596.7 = 595.222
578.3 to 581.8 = 579.801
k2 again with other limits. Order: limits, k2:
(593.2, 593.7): 2.75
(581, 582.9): 2.80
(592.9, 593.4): 2.78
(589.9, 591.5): 2.74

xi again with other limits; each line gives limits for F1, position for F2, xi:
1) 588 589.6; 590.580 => -0.11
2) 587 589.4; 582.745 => -0.26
